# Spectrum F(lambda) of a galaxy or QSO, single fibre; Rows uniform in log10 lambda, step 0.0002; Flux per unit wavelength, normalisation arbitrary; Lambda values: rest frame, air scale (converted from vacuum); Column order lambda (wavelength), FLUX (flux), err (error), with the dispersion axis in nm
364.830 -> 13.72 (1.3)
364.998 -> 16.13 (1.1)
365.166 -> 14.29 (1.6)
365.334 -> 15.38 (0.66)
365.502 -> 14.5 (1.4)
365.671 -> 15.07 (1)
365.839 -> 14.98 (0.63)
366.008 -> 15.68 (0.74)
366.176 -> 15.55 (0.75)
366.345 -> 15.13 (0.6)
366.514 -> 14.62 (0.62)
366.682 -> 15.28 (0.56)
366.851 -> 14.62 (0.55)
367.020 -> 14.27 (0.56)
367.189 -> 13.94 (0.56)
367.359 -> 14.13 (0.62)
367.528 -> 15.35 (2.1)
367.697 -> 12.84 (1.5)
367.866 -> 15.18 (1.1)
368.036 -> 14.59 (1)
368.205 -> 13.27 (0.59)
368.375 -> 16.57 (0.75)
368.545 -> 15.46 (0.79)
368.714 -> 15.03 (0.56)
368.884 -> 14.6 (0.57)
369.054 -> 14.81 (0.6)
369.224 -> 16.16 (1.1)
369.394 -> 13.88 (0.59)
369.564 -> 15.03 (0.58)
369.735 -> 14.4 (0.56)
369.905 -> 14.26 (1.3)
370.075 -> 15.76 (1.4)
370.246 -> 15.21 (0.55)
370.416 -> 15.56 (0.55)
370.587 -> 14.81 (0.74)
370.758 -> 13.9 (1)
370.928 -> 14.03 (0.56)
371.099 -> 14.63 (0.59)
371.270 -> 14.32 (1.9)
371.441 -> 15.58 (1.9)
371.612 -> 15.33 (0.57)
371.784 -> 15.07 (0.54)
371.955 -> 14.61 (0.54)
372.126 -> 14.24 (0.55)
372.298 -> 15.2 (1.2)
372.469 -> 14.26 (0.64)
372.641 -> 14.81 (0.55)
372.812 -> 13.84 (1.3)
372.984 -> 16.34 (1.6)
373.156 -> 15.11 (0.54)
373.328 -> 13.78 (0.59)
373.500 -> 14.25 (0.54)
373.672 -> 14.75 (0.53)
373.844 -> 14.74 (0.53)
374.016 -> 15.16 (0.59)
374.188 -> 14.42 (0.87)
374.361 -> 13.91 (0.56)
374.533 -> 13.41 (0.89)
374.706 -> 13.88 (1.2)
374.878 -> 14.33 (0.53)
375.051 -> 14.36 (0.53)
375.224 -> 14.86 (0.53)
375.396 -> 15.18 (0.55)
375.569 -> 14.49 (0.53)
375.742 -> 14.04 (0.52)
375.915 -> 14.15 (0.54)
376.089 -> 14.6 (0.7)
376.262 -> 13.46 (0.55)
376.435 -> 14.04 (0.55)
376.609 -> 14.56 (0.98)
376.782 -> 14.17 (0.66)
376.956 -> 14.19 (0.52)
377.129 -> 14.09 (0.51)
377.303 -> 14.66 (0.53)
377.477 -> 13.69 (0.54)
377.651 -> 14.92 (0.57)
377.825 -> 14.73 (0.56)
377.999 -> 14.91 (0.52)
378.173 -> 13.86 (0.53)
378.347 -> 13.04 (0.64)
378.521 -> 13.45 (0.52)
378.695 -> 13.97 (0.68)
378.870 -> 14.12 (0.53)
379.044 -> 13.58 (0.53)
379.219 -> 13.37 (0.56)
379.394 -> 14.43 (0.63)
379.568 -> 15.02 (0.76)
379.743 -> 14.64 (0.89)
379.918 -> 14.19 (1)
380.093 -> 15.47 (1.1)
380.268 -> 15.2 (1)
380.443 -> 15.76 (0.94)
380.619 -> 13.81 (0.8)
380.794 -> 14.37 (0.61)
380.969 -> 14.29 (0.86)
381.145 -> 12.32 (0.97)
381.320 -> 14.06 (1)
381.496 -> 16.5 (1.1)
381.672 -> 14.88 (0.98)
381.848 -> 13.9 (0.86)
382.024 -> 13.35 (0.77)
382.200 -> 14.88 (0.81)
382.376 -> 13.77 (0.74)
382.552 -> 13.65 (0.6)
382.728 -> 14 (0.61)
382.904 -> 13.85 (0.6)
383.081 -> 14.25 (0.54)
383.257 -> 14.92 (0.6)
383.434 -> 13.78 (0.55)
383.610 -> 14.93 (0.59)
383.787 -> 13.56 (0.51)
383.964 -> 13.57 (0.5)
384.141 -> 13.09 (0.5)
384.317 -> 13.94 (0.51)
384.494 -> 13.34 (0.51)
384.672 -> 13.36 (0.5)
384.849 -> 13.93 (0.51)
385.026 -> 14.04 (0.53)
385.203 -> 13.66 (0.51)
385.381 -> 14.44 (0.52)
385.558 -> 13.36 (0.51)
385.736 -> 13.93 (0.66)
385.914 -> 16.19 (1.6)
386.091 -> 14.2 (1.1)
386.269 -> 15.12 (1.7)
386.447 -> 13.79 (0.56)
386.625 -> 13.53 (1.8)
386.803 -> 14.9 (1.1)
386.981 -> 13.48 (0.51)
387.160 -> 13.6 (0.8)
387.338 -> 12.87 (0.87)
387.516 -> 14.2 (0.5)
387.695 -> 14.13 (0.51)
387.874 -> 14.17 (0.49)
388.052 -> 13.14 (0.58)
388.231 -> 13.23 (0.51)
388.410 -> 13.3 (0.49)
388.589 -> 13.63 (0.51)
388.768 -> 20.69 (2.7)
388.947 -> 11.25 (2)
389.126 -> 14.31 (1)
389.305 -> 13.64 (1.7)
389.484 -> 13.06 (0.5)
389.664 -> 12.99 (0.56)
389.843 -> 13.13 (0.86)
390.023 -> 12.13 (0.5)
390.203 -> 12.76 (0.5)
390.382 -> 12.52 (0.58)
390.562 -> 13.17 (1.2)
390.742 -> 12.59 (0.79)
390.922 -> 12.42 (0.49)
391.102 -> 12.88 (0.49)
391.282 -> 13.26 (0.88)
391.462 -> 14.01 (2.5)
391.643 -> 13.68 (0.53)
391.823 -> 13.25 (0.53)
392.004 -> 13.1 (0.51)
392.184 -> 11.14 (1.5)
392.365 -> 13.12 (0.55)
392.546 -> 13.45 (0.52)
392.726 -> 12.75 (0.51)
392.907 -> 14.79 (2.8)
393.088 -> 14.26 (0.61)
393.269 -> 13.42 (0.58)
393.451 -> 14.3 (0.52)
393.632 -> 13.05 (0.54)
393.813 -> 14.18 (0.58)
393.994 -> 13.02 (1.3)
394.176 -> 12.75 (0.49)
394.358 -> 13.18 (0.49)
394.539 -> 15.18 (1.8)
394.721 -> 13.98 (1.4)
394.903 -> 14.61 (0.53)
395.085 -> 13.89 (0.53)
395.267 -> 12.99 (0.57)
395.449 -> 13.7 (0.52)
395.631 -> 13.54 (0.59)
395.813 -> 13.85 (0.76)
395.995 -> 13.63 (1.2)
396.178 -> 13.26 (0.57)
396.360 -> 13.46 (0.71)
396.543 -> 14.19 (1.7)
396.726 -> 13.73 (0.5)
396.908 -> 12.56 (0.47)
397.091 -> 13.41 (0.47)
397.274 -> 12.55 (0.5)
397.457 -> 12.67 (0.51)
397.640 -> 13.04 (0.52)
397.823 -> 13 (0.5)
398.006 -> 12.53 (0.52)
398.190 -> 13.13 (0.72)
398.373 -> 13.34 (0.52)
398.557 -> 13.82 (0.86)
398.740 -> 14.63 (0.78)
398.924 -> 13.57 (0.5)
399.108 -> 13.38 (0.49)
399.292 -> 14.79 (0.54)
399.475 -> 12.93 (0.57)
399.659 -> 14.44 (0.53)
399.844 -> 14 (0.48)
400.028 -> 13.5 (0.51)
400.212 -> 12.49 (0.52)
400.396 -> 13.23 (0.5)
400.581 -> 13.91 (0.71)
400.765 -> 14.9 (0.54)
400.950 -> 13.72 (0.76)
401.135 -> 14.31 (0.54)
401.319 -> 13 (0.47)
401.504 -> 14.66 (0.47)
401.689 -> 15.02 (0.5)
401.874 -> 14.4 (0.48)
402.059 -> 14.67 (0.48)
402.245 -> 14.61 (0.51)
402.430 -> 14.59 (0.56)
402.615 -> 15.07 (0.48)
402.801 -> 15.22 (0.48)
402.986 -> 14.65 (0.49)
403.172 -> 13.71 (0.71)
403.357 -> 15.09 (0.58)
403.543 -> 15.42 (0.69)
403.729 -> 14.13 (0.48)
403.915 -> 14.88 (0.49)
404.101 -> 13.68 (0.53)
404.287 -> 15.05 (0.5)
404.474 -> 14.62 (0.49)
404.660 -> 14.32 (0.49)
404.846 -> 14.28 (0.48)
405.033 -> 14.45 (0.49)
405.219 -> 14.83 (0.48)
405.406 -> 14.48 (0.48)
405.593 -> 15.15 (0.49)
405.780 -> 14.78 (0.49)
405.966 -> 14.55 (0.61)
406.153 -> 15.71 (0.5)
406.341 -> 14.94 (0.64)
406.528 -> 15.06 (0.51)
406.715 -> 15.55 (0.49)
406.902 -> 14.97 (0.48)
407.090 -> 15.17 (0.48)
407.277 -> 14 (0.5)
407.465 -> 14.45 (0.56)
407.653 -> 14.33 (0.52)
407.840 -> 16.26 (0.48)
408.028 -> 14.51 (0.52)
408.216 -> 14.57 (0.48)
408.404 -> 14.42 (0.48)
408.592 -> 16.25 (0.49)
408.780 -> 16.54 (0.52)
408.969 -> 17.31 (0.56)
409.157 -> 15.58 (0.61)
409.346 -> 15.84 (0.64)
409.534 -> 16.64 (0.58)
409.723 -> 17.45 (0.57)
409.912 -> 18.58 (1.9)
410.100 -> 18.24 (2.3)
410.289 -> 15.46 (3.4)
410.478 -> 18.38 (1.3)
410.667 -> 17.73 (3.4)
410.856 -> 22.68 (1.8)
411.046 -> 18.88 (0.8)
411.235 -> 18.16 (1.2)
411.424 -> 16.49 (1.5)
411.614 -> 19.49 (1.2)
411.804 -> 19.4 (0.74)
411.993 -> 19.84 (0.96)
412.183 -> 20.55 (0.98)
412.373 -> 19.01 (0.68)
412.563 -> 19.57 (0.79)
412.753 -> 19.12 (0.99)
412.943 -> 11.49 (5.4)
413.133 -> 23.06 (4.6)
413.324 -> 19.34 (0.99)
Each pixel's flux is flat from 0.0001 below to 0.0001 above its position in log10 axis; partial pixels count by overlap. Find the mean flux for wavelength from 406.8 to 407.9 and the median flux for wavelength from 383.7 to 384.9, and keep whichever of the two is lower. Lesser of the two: 13.6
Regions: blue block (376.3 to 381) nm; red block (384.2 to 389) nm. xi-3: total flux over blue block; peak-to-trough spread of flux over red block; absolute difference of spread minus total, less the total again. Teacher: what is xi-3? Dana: -9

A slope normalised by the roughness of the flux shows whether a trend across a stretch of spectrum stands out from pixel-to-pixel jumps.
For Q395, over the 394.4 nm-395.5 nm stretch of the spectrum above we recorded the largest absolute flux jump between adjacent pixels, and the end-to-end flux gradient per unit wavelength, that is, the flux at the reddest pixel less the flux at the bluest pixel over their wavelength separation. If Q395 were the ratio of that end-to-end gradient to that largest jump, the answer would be -1.4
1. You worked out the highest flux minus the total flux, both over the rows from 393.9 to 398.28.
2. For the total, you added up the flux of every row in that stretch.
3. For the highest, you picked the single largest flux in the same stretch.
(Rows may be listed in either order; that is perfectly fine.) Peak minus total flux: -307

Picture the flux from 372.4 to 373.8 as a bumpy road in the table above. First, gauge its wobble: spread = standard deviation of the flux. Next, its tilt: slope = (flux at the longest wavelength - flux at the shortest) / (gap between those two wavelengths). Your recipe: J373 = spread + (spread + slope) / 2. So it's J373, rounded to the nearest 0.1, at 1.4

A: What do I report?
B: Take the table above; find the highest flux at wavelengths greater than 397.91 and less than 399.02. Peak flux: 14.63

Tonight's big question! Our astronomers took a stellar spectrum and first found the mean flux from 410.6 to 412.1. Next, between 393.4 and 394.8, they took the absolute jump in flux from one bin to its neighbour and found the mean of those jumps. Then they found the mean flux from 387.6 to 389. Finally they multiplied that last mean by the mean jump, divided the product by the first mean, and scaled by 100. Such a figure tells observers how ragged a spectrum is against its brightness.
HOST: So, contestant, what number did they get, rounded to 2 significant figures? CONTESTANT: 79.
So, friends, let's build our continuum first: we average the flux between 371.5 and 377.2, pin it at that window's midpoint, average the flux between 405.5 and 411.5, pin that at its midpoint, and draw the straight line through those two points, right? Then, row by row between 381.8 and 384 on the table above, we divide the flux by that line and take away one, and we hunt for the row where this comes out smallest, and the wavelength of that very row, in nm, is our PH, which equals 382.024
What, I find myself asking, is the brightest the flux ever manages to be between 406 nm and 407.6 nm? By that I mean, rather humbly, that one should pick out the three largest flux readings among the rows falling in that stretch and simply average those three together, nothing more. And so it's 15.5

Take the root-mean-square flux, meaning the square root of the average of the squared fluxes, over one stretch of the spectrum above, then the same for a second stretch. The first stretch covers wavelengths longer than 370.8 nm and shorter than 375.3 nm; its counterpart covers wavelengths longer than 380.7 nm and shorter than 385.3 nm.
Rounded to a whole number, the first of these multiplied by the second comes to 205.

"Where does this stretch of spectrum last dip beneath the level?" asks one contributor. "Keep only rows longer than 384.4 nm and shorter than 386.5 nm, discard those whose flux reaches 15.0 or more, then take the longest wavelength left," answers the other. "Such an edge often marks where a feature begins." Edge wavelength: 386.447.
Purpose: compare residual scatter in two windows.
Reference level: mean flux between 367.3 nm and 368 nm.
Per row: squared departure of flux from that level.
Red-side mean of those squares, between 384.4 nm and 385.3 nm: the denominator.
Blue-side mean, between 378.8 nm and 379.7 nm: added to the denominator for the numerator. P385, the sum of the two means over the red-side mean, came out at 1.7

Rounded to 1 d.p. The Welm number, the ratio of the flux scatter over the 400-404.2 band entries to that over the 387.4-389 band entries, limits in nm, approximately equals 0.3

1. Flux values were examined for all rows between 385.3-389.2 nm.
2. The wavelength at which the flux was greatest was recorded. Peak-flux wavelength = 388.768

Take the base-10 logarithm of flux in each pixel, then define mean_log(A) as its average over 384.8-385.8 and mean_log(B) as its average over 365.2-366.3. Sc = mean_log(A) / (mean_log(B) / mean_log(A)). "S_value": 1.11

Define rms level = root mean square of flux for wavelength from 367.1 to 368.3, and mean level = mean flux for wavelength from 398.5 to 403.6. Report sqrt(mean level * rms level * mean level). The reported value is 53.5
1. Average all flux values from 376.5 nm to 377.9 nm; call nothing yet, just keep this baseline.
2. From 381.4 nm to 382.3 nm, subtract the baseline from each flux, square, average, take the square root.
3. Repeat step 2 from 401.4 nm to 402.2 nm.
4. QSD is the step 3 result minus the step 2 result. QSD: -0.7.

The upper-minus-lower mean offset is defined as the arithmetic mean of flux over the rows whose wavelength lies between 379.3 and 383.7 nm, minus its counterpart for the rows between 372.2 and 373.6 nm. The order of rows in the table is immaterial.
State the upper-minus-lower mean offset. -0.3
